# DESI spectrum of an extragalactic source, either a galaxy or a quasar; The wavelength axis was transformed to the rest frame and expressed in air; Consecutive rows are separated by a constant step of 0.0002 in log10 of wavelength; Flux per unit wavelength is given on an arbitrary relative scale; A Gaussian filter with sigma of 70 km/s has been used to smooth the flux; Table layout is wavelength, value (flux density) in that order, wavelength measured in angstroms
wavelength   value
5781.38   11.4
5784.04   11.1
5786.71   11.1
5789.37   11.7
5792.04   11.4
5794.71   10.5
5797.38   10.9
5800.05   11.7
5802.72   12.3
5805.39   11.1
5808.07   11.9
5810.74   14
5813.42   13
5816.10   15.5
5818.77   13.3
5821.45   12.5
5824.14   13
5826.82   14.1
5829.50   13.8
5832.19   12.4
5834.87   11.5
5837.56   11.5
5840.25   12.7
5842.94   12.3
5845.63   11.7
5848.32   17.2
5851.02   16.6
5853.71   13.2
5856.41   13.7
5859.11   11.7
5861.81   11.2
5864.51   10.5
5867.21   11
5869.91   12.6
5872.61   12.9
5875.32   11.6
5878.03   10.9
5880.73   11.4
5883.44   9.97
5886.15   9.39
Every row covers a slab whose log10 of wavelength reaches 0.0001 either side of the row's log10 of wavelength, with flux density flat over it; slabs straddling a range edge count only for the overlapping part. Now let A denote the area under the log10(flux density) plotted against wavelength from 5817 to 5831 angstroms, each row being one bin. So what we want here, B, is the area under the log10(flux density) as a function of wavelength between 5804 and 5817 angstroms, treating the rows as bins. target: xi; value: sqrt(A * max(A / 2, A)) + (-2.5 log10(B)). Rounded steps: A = 15.8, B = 14.4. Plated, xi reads 12.9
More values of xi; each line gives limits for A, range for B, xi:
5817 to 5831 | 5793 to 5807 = 12.9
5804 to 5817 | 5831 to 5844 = 11.6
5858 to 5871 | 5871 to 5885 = 10.8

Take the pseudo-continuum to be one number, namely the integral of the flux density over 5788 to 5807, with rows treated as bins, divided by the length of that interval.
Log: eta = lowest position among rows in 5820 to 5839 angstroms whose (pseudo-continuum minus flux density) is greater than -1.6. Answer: 5821.45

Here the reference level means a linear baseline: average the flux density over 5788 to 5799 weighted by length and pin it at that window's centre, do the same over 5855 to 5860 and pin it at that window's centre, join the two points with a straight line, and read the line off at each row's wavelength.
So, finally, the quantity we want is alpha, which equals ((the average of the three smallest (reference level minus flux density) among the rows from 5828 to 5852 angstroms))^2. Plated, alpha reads 12.0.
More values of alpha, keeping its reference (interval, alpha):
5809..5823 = 6.6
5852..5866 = 0.0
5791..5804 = 0.3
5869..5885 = 0.6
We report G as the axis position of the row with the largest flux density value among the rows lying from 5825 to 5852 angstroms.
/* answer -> 5848.32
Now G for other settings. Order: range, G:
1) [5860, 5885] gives 5872.61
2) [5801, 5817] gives 5816.10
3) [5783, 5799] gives 5789.37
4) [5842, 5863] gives 5848.32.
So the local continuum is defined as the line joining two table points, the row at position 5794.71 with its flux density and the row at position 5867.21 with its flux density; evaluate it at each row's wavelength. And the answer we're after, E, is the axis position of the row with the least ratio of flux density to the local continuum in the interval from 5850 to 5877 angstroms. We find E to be 5864.51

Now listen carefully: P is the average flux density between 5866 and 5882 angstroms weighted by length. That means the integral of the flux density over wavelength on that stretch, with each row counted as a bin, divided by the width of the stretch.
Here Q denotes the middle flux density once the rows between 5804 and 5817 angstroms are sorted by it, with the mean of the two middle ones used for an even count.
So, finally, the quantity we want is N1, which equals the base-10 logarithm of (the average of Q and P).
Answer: 1.09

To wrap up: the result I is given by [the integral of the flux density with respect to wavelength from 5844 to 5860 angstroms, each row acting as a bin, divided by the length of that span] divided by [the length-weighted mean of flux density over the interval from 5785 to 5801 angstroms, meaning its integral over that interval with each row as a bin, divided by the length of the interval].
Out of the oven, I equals 1.25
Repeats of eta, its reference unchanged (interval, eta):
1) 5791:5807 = 5792.04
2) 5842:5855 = 5842.94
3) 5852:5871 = 5859.11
